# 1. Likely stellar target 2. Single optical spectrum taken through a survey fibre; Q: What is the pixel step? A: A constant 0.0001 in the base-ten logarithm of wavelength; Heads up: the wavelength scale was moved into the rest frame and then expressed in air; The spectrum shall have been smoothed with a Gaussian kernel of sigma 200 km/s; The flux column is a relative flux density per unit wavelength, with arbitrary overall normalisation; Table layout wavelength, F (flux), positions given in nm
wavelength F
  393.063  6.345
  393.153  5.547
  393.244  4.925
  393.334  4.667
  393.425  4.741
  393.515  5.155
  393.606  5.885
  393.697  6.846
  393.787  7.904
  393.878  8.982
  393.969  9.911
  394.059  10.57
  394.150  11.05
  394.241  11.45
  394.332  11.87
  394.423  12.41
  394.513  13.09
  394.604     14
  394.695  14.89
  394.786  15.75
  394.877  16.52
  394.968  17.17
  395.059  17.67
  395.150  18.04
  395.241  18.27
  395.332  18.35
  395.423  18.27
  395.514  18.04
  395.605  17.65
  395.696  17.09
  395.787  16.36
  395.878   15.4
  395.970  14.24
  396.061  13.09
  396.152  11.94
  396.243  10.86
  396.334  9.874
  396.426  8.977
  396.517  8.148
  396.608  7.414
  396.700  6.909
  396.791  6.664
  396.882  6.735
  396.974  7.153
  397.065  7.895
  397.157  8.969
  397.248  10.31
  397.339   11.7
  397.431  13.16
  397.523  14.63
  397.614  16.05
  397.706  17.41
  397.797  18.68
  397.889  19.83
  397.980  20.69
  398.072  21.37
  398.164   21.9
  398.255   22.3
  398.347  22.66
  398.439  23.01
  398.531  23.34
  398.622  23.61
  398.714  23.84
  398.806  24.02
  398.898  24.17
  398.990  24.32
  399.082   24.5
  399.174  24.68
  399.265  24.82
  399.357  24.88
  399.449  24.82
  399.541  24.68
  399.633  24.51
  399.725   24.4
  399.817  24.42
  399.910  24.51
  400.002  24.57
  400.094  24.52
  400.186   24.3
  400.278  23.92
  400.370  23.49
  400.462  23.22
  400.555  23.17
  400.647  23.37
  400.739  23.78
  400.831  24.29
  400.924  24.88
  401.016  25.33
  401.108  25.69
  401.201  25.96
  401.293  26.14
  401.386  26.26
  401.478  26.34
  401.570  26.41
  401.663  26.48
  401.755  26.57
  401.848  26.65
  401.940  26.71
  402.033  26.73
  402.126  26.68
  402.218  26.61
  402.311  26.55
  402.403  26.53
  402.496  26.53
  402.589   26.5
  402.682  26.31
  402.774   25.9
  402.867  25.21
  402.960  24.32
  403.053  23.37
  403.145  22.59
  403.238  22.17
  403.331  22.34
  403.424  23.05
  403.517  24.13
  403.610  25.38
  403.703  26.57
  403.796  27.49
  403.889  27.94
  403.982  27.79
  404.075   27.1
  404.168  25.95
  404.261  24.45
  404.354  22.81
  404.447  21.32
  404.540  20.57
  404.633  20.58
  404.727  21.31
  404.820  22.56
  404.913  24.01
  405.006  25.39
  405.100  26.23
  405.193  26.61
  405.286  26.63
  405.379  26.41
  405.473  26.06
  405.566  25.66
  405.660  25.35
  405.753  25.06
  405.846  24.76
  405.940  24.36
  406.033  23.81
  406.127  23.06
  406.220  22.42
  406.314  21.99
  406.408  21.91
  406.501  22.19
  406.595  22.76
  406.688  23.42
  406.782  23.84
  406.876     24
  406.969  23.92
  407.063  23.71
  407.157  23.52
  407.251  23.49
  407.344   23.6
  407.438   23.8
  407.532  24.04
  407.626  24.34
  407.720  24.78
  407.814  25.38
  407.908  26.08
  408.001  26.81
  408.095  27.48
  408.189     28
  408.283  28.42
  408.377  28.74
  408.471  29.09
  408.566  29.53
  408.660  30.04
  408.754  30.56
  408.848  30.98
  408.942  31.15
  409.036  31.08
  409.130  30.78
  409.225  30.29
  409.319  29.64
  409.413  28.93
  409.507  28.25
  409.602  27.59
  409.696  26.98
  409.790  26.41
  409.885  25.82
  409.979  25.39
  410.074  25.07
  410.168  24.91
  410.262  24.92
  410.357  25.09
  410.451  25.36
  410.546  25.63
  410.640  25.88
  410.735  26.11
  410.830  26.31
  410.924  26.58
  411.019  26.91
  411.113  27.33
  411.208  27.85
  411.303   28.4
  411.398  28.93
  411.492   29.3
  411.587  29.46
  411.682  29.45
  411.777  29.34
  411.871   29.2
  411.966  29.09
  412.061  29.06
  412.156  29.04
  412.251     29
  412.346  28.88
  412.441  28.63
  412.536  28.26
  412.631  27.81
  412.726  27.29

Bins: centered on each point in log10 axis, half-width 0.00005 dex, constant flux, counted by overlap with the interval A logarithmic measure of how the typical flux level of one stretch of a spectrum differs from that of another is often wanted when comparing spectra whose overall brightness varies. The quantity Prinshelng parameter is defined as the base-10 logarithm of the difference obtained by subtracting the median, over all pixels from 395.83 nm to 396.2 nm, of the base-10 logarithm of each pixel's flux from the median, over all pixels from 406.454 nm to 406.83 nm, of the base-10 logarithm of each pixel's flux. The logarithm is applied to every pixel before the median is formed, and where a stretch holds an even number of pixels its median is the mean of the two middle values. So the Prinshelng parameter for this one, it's -0.64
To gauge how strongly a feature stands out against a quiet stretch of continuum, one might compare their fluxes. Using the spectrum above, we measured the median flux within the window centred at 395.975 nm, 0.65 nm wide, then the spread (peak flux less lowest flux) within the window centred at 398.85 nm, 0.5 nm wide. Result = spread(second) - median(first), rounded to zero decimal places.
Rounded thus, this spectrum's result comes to -13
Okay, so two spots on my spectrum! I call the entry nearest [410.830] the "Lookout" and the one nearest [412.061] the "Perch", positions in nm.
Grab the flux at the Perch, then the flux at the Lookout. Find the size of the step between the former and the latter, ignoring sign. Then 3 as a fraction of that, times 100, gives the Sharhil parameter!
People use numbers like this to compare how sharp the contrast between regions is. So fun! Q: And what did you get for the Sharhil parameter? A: 109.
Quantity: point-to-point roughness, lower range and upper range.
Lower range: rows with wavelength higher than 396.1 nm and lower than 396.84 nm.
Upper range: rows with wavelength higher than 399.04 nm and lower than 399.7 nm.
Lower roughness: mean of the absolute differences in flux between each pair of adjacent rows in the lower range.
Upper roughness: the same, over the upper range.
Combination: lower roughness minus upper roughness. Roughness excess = 0.6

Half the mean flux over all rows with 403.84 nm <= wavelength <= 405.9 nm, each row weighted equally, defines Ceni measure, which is 12.4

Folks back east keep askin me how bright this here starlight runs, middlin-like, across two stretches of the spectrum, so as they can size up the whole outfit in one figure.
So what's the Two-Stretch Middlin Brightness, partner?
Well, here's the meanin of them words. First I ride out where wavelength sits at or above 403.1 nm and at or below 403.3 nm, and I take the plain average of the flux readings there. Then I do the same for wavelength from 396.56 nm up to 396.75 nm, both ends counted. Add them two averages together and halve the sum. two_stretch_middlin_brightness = 15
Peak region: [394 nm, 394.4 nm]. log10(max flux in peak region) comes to 1.1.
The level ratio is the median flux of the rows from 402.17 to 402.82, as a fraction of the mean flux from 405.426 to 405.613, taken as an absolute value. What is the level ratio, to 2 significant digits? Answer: 1.0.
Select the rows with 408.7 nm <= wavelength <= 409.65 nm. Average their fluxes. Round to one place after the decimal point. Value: 29.9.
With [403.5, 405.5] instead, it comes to 24.9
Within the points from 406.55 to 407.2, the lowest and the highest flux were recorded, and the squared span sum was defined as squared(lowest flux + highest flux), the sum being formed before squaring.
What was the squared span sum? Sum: 2186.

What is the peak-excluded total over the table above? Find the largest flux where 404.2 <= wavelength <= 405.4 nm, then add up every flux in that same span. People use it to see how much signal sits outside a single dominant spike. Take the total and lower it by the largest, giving 282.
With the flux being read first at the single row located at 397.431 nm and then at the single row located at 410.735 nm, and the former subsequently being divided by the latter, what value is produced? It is 0.50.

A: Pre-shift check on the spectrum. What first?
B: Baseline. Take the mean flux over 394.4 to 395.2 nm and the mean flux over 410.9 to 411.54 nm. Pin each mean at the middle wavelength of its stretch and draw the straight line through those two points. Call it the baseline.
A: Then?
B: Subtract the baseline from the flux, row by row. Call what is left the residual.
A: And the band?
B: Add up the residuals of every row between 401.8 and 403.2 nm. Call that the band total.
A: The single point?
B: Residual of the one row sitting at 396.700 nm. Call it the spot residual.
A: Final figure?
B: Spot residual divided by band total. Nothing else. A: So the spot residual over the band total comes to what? -0.15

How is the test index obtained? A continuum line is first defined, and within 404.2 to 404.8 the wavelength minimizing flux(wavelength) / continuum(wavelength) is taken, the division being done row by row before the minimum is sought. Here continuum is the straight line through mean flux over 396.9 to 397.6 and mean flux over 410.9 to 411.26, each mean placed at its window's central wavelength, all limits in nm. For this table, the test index 404.633 nm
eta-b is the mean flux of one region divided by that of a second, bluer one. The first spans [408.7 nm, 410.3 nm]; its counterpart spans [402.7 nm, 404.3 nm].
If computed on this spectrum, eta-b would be 1.12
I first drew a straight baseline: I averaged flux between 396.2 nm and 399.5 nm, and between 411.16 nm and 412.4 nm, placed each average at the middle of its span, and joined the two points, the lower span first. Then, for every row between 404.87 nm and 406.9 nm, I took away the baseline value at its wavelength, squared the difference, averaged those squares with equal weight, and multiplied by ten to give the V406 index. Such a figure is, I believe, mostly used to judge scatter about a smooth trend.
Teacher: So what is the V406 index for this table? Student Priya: 40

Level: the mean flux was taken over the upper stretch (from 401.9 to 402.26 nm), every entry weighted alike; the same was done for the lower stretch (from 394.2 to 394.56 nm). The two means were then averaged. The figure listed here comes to 19.4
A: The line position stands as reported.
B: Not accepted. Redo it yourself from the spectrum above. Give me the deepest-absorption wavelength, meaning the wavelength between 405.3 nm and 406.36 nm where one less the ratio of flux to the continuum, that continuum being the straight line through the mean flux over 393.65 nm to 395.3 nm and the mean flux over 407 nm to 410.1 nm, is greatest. 406.314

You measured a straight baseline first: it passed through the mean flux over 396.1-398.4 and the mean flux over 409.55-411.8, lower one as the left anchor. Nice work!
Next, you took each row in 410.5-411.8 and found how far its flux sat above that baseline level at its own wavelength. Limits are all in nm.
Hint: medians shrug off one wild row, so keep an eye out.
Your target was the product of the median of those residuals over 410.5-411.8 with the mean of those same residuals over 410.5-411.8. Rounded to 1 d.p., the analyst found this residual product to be 0.1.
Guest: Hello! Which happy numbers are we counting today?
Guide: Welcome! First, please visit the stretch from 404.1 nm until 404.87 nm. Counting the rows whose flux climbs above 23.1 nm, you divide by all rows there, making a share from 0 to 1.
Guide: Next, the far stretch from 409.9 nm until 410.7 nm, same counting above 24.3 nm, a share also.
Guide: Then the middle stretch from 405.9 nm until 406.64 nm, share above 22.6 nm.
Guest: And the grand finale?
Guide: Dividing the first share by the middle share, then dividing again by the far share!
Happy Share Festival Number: 0.50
